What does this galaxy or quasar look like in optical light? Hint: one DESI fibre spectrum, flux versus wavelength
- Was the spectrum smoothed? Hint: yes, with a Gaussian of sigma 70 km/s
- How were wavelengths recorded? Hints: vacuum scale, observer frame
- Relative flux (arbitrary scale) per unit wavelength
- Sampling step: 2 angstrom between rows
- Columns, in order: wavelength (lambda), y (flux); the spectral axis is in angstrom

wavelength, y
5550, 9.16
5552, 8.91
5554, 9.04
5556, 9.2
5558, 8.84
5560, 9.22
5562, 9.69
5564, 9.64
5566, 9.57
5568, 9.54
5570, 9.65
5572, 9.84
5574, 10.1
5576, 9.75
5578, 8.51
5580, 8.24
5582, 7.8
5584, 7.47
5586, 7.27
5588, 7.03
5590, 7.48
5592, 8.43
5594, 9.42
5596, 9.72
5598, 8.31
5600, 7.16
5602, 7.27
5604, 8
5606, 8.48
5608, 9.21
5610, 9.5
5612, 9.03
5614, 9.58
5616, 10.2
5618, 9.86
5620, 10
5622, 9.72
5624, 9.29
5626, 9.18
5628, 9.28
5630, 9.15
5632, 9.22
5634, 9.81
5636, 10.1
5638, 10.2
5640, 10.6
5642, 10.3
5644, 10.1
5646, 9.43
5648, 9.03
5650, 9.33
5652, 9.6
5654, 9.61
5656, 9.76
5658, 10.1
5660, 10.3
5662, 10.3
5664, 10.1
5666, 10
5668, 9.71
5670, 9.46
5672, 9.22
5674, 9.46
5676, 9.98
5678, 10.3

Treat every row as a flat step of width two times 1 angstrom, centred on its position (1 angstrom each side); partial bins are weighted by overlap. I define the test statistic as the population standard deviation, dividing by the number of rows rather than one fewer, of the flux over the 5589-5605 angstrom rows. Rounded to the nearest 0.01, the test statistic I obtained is 0.89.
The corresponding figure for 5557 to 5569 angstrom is 0.30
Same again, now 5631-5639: 0.38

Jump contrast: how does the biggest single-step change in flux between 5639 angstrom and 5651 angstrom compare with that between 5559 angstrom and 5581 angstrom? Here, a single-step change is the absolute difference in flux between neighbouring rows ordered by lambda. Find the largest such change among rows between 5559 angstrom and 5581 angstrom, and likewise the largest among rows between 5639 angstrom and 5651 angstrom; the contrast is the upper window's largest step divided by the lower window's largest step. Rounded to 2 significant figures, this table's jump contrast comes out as 0.54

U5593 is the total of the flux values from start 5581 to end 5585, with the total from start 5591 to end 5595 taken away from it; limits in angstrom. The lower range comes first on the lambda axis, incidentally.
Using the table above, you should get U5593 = -2.6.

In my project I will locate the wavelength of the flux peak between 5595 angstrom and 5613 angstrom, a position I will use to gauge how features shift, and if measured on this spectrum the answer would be 5596 angstrom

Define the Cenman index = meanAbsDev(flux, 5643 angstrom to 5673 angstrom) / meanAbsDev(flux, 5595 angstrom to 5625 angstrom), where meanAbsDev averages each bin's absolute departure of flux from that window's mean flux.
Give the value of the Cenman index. 0.43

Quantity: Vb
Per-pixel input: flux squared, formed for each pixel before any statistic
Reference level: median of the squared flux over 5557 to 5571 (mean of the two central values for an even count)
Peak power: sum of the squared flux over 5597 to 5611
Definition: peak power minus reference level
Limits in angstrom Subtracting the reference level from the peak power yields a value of 393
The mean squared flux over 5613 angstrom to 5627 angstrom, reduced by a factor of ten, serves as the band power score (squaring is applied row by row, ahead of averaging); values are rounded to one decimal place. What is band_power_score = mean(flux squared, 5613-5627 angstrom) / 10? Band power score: 9.4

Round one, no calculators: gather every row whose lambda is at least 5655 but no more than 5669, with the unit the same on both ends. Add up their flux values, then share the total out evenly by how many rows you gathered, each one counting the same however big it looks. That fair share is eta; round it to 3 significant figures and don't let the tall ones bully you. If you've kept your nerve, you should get 10.0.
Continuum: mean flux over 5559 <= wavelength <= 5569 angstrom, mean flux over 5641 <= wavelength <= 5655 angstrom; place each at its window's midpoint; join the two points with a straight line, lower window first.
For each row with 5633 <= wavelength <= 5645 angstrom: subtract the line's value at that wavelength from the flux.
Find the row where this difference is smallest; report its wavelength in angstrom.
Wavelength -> 5634 angstrom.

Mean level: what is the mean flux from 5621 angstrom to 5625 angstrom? 9.5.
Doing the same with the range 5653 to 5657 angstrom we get 9.7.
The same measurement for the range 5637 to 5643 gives 10.4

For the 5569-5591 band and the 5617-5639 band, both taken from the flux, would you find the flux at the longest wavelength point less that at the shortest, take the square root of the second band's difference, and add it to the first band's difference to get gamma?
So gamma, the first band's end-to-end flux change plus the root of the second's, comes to -1.59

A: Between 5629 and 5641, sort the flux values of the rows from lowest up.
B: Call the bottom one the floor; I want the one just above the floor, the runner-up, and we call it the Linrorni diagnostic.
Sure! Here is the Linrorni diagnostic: 9.22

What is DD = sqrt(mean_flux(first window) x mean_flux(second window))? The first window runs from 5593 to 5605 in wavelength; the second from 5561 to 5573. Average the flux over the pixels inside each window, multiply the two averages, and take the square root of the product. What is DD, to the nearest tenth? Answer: 9.0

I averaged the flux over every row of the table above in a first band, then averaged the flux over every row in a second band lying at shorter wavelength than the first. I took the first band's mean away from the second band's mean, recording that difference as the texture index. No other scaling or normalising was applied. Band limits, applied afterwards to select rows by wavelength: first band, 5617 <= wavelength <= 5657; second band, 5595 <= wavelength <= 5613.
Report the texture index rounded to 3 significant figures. -1.16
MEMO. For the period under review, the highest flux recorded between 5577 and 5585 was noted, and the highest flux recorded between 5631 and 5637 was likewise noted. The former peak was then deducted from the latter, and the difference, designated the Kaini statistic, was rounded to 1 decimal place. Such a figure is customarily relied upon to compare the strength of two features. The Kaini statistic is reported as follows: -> 1.6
